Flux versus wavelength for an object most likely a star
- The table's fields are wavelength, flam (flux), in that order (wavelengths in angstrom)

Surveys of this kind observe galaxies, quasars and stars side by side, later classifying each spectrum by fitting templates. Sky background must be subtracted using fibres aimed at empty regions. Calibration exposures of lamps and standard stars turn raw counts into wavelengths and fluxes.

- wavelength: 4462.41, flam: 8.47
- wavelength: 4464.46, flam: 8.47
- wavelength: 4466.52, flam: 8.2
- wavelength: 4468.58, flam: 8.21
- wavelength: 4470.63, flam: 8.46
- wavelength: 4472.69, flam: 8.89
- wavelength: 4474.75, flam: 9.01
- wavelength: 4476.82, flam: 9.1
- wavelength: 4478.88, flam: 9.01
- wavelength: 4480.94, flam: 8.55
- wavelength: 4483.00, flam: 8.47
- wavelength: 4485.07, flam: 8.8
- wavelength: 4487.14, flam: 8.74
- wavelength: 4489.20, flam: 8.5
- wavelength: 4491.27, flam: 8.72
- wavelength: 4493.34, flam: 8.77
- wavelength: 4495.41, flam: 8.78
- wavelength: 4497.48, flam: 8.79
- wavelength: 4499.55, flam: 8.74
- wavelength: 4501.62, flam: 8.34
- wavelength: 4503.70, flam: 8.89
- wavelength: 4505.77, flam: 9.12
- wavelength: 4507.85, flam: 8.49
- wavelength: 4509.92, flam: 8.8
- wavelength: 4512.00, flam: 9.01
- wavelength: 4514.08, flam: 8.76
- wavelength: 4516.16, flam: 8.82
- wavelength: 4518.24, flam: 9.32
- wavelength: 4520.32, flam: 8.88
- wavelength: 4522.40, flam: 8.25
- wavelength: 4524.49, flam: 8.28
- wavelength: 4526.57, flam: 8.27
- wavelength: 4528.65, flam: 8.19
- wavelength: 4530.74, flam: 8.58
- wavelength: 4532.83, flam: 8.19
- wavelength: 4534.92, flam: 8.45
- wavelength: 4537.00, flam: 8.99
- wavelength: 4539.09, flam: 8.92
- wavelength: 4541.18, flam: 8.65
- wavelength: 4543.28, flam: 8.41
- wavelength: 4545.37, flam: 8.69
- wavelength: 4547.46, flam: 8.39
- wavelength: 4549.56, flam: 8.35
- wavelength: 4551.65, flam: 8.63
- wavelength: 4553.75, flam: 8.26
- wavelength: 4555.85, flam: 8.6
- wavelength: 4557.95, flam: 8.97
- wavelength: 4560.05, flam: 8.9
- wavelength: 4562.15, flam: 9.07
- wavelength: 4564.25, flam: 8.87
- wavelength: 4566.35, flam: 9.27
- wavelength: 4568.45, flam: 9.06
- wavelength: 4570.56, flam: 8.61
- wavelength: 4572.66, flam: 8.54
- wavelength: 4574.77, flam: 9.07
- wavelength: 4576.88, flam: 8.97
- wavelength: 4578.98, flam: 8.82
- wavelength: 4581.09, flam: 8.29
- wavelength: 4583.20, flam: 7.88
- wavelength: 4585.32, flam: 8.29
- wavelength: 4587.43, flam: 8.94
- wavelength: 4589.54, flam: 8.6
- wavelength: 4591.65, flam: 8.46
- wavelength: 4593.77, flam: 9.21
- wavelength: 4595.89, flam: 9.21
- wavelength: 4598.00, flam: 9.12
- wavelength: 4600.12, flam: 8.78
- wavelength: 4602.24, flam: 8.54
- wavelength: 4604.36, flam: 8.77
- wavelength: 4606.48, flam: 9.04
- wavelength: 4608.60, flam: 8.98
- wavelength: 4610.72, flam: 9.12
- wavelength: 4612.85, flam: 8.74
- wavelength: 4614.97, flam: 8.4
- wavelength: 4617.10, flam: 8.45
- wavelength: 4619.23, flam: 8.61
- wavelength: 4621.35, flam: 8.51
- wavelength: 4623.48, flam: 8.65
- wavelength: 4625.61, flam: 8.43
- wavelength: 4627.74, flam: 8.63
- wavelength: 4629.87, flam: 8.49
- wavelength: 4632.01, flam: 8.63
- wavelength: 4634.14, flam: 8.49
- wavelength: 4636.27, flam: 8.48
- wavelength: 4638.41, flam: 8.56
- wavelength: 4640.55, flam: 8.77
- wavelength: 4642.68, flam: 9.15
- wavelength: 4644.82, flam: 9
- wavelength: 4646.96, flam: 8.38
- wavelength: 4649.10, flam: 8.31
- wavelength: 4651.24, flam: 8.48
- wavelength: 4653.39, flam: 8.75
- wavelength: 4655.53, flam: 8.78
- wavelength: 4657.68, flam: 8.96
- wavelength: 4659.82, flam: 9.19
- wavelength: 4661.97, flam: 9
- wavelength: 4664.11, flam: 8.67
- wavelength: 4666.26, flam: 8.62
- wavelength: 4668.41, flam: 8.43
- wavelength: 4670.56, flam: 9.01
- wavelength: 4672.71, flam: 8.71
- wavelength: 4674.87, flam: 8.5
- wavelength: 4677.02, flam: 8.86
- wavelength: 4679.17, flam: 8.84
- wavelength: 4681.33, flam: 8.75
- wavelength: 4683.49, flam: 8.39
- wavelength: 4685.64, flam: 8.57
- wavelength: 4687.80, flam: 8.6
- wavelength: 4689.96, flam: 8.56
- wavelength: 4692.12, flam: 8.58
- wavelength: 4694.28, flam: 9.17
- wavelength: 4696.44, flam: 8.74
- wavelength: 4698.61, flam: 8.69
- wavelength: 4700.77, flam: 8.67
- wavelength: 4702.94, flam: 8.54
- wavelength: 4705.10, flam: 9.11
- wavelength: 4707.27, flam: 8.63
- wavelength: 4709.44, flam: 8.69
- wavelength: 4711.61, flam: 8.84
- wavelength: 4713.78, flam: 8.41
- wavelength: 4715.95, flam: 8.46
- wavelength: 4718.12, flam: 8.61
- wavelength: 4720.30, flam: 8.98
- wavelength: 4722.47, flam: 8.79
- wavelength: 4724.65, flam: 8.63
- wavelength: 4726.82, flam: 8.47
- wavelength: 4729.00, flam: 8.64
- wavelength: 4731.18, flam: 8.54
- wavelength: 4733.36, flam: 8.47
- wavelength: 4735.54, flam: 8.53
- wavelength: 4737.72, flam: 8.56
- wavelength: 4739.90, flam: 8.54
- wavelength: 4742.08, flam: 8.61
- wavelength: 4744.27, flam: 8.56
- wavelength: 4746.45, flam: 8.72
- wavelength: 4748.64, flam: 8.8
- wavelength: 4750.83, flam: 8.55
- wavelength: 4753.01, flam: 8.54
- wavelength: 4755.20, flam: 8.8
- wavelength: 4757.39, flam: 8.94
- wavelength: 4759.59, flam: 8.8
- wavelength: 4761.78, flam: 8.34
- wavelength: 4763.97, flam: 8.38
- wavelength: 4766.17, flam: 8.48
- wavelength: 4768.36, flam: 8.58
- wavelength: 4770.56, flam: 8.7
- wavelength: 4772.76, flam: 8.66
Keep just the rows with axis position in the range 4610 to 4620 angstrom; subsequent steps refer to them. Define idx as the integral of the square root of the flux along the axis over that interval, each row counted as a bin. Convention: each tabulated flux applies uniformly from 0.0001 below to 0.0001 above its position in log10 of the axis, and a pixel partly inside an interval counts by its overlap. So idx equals 29.4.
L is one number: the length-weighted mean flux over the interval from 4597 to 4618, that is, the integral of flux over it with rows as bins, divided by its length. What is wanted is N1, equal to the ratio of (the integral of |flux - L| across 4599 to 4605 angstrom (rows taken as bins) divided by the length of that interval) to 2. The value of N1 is 0.052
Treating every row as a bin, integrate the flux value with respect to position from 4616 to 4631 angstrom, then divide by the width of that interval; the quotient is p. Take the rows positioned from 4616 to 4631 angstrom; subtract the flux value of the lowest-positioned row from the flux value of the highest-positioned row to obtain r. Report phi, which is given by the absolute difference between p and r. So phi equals 8.49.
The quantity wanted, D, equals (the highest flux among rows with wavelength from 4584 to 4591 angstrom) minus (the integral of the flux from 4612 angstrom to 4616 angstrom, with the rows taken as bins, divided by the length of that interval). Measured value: 0.37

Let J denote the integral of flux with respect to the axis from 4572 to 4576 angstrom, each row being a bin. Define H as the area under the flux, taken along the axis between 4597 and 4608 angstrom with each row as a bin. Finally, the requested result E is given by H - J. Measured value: 62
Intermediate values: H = 97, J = 35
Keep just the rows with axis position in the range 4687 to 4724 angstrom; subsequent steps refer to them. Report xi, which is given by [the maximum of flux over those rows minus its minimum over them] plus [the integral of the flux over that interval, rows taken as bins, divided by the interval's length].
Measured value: 9.5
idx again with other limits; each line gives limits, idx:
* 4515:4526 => 32.4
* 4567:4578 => 32.8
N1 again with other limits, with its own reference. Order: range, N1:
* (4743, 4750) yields 0.056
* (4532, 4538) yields 0.188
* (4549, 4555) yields 0.185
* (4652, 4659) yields 0.048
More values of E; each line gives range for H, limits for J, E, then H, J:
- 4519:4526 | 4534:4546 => -45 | 59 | 104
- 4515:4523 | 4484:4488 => 36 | 71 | 35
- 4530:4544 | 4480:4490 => 34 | 120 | 86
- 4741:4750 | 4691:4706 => -54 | 78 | 132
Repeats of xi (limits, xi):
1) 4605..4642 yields 9.4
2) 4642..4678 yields 9.6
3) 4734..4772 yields 9.2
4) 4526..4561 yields 9.4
